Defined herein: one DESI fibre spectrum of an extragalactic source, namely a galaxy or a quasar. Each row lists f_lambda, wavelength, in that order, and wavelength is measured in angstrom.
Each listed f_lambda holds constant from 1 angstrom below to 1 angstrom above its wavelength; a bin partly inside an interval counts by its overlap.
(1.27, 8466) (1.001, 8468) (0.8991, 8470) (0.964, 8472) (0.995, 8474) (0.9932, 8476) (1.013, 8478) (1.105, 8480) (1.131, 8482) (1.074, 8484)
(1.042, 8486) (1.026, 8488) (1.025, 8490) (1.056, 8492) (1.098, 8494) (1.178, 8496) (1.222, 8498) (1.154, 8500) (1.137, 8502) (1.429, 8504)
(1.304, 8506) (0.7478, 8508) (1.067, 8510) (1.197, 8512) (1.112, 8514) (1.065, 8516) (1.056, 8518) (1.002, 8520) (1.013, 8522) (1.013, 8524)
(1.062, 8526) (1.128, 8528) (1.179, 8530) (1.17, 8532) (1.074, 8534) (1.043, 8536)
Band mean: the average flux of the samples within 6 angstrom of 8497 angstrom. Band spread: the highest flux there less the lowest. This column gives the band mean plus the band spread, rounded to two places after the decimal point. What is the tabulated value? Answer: 1.31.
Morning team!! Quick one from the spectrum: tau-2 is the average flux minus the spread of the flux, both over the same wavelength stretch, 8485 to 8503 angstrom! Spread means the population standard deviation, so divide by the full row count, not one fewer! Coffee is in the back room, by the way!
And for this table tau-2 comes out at 1.04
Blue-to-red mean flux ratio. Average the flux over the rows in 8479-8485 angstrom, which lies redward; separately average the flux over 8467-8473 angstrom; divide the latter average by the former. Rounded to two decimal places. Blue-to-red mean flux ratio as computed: 0.87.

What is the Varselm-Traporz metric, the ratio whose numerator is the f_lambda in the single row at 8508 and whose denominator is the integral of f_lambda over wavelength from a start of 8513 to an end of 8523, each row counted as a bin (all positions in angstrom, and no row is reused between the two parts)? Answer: 0.071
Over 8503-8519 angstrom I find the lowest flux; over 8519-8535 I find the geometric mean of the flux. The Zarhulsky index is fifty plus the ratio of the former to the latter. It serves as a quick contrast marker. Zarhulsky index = 50.7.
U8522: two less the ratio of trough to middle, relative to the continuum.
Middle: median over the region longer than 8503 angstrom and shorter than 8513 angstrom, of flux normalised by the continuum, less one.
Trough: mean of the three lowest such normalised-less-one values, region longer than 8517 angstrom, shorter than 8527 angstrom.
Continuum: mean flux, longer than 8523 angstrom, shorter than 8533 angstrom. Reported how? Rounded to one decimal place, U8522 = 3.2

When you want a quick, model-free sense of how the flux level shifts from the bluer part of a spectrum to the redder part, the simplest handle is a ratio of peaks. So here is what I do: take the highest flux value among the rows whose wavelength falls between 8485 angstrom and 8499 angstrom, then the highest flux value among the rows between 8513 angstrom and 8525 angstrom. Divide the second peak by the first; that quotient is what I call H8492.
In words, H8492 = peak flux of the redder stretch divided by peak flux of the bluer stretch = 0.91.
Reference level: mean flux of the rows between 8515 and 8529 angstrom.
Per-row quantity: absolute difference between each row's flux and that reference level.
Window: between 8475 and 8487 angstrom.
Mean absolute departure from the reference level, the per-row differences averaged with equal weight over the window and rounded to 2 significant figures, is 0.044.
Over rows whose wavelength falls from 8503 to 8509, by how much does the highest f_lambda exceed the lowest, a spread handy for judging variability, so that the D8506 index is 0.68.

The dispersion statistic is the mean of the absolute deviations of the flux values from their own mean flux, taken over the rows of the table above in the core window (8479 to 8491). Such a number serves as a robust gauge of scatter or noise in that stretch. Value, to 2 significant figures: 0.036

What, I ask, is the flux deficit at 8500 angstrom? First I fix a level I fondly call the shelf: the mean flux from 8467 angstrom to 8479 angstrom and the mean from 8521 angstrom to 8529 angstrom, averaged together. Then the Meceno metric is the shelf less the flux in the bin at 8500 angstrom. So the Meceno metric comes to -0.14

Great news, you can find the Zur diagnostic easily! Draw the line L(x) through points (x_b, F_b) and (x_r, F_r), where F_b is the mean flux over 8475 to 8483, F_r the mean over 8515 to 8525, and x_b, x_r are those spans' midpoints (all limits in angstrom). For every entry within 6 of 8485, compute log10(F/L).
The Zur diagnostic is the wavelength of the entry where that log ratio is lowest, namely 8488 angstrom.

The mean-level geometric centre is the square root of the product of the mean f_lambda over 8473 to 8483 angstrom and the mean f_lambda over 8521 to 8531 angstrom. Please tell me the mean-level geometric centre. 1.063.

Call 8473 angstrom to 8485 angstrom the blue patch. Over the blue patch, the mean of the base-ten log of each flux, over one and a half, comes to 0.0143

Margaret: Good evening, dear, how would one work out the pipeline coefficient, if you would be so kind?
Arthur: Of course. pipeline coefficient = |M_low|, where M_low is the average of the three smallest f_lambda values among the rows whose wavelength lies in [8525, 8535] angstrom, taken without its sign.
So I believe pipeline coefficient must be 1.09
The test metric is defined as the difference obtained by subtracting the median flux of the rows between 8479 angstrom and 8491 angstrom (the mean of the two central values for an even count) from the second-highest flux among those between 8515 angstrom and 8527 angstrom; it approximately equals 0.00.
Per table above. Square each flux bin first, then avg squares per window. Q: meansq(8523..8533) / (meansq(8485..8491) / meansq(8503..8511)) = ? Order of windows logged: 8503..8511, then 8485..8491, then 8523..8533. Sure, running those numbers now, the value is 1.58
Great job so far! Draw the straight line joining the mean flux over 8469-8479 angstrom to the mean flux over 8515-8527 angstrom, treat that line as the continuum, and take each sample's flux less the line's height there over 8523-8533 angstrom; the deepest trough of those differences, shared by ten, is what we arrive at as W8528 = -0.003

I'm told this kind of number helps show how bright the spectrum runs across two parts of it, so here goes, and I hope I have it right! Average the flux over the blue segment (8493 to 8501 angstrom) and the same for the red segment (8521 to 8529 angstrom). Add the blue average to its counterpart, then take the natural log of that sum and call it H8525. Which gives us 0.796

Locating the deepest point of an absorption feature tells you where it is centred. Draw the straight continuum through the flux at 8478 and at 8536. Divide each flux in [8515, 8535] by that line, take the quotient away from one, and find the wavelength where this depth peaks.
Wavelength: 8520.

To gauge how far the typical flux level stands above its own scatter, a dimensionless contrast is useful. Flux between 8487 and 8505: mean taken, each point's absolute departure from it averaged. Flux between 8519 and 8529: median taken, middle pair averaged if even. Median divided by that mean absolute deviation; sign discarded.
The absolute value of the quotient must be 12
